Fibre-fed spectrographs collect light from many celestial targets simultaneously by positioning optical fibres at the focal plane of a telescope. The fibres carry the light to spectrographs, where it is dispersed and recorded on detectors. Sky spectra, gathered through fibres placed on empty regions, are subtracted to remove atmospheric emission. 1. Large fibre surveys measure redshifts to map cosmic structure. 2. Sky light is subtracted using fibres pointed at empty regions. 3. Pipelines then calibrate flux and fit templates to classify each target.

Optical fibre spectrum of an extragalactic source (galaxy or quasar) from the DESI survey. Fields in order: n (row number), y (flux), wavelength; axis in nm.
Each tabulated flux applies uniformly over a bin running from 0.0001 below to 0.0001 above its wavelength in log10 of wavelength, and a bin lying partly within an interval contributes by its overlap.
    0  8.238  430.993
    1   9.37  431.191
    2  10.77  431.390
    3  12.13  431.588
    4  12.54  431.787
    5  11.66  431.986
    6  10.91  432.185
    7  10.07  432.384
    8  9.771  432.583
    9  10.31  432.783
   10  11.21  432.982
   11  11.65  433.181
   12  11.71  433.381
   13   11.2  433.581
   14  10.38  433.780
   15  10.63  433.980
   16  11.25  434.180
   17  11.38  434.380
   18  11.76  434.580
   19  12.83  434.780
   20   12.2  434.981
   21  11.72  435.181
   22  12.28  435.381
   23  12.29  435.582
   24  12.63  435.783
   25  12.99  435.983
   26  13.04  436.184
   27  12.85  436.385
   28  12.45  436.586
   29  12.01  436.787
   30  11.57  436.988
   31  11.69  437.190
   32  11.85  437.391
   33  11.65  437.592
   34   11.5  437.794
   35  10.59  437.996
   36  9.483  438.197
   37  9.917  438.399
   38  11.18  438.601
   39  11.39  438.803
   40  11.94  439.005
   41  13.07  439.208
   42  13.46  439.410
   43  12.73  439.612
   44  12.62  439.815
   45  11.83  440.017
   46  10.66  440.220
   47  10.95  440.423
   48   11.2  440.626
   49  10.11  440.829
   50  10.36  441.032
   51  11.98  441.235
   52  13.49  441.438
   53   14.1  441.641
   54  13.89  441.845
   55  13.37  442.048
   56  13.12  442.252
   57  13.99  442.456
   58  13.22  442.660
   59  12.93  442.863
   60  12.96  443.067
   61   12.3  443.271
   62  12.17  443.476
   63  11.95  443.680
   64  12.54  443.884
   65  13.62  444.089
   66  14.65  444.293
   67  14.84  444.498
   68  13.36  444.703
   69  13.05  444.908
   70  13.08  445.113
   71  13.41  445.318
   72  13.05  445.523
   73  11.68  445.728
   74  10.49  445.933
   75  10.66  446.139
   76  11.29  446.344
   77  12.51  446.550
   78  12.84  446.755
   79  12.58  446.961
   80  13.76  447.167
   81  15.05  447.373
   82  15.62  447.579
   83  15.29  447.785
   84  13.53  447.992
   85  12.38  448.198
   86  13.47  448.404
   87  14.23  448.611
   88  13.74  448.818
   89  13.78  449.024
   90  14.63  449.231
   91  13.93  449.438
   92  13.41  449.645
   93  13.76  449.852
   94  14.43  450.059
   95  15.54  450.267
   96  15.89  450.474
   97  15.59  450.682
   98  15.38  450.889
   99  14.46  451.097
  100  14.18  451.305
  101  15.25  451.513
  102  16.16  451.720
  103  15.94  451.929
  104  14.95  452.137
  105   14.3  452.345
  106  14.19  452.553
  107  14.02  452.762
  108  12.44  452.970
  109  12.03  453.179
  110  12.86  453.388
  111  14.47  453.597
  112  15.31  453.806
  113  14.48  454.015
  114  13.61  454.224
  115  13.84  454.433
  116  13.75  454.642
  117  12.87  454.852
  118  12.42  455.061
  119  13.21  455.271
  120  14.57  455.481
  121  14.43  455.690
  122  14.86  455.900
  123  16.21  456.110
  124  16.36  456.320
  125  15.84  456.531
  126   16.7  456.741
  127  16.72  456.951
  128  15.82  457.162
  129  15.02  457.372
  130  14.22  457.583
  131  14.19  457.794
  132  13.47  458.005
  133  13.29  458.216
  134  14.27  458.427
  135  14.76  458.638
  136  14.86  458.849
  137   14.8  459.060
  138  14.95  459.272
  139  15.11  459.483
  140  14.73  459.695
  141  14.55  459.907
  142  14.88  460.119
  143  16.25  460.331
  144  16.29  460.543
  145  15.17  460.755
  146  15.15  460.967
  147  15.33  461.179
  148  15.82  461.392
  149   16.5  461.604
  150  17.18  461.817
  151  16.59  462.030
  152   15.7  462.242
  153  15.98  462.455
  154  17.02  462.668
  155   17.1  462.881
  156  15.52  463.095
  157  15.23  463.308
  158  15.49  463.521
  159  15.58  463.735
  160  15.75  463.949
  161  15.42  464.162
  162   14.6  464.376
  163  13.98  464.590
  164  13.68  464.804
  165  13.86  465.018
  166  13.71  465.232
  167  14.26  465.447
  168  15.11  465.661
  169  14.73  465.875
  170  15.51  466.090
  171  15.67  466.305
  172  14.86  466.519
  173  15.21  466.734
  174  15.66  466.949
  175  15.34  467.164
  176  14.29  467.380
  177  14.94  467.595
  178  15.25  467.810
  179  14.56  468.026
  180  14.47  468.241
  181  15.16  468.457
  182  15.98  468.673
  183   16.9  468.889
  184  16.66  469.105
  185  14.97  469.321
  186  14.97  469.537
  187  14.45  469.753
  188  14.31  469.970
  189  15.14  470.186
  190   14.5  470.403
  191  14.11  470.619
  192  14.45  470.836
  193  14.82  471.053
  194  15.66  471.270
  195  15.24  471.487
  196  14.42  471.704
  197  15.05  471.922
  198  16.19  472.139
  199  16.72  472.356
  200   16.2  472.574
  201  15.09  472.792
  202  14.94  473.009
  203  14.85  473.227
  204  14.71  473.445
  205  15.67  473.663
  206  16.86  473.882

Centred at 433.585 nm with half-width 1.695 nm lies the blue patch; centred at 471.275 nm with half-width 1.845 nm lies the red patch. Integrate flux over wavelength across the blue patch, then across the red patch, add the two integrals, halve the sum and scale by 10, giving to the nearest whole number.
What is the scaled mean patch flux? 468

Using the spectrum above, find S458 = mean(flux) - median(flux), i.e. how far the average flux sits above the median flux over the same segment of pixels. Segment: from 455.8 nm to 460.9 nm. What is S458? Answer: 0.22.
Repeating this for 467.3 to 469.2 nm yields 0.20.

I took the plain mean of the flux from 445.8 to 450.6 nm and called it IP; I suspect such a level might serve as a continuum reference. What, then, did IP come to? 13.6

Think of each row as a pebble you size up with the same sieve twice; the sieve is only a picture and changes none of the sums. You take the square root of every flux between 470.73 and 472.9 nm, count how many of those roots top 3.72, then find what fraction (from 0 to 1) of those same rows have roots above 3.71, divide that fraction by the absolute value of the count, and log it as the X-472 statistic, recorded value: 0.100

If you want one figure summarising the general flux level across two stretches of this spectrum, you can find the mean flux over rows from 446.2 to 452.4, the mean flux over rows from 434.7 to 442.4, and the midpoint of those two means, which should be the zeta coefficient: 13.1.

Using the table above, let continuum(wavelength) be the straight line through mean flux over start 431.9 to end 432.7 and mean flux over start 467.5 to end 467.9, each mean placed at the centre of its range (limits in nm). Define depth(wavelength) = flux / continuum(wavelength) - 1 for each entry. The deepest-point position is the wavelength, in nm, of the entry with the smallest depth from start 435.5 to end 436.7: 435.582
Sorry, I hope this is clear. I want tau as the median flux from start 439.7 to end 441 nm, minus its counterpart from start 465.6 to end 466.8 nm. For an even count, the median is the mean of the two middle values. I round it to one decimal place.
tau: -4.1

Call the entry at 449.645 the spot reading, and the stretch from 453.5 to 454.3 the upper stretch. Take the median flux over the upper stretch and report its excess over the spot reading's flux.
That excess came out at 1.1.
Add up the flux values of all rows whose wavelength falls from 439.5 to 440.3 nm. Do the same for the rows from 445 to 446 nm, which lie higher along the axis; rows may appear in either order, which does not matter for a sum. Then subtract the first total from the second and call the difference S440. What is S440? 14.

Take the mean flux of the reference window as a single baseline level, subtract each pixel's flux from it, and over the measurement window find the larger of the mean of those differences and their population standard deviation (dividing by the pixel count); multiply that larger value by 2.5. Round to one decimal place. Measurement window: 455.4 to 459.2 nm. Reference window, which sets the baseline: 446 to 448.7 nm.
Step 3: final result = 2.5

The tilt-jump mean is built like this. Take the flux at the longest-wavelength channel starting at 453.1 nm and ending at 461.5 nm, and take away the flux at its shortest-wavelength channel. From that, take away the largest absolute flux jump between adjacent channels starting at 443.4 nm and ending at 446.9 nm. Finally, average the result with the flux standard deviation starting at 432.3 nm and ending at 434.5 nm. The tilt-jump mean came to 1.5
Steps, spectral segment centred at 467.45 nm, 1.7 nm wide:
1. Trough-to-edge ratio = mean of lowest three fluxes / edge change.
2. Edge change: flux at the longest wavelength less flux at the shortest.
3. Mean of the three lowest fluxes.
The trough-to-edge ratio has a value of -20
